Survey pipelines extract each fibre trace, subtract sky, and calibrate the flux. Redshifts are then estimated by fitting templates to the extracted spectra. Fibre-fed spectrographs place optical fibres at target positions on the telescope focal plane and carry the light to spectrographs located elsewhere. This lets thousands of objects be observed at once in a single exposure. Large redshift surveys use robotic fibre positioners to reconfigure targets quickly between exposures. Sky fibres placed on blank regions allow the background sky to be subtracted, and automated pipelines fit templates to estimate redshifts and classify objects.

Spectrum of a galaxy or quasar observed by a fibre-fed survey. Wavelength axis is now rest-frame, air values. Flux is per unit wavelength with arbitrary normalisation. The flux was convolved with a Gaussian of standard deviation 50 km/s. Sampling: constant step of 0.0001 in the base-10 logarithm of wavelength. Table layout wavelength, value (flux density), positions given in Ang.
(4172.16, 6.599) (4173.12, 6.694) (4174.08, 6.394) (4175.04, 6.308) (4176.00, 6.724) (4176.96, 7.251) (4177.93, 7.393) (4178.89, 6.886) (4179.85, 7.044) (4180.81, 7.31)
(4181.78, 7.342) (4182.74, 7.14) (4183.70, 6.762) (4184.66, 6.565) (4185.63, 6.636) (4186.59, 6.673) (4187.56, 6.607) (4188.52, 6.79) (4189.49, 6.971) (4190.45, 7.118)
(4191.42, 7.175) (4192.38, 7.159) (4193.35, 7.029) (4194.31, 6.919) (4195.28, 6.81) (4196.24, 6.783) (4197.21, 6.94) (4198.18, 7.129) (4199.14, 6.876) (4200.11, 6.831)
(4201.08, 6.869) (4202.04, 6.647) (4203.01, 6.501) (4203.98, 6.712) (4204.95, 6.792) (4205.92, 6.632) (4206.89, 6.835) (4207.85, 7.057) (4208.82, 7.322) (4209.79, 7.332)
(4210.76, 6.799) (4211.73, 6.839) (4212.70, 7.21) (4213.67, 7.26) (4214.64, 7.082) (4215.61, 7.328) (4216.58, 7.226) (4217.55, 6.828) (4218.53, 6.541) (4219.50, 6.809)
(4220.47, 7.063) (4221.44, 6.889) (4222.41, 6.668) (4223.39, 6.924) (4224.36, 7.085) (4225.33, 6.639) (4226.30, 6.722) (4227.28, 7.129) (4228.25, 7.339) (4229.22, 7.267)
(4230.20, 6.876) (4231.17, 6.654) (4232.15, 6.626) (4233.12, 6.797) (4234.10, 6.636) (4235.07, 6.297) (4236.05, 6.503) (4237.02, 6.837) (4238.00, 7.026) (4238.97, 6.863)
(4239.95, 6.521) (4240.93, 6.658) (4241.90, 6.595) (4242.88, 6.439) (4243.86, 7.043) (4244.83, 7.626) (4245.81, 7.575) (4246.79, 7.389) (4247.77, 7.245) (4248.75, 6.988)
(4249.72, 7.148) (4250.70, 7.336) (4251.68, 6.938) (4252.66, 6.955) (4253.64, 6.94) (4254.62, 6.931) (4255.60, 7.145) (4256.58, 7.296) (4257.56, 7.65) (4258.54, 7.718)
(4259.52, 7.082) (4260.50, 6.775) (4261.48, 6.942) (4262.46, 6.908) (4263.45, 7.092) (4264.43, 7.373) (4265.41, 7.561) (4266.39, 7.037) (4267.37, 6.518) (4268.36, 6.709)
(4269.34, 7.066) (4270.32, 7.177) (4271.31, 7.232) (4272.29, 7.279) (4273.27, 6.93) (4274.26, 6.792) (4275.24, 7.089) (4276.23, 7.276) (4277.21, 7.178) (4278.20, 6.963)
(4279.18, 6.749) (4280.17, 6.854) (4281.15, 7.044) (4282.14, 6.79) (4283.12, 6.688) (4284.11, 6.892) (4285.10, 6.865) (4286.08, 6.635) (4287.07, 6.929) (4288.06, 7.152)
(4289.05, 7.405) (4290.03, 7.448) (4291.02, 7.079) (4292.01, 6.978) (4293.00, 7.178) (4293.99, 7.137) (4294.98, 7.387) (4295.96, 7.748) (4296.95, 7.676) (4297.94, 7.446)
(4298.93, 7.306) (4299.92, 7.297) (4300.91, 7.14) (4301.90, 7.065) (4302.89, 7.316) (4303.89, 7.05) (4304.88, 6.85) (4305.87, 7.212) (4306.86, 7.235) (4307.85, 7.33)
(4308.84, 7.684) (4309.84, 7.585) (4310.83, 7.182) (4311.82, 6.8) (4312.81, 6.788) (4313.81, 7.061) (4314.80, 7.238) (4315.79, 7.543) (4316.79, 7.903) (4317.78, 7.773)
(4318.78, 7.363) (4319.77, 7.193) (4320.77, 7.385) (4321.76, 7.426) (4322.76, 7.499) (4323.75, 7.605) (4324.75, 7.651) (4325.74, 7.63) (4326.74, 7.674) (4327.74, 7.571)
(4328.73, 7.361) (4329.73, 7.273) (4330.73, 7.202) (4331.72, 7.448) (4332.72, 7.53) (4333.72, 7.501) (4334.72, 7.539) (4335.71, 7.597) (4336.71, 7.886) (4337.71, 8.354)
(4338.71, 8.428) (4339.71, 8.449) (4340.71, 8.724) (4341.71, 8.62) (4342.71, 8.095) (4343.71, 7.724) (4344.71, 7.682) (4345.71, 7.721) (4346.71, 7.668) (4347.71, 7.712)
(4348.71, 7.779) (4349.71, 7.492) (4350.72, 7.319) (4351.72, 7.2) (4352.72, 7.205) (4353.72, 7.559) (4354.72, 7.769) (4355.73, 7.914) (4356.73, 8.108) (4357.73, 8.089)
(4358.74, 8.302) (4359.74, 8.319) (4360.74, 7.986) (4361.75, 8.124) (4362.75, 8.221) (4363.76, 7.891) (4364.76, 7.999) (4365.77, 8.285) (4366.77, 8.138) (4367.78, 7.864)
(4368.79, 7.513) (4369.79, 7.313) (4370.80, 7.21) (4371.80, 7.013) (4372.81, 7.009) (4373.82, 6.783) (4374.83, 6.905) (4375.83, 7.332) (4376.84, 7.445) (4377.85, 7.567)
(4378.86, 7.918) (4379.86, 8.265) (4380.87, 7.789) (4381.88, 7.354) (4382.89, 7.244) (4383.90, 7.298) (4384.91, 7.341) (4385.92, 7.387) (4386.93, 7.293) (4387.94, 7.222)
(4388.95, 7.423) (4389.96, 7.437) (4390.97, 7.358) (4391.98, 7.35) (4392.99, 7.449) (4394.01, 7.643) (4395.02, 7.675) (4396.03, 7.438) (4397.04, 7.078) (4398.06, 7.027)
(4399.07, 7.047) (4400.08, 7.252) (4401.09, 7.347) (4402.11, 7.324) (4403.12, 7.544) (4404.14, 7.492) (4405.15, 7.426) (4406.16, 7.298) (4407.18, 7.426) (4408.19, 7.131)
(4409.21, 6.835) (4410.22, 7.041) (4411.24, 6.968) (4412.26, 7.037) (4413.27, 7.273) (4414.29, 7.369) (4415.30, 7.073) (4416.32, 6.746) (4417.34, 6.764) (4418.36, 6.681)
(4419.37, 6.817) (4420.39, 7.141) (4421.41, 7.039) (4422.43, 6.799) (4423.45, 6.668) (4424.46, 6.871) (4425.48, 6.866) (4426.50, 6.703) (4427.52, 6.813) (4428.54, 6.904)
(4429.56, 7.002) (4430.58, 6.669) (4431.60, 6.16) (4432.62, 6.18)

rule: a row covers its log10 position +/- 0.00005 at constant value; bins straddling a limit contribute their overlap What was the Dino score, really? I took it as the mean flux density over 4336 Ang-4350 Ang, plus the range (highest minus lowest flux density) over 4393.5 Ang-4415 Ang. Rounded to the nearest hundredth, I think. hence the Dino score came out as 8.86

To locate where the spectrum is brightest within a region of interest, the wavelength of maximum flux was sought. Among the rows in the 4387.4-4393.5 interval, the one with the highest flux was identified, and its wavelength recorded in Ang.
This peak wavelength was 4392.99 Ang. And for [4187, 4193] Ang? 4191.42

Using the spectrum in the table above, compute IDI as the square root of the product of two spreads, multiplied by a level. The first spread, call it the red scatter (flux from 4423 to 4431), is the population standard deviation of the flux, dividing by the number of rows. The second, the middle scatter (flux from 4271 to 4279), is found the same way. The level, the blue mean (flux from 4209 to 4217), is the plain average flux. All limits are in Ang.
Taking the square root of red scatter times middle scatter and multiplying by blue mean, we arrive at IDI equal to 0.99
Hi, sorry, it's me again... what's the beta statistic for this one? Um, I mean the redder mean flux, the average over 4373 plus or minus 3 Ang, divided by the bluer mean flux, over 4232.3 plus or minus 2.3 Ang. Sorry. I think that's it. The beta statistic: 1.05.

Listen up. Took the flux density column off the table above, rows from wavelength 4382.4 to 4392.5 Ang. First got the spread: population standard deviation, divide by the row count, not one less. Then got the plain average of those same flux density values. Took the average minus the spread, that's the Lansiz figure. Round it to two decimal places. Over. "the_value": 7.27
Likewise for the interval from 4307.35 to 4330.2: 7.14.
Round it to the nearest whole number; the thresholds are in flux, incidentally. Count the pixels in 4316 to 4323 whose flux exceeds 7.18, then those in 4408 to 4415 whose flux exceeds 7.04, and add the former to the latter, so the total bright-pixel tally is 11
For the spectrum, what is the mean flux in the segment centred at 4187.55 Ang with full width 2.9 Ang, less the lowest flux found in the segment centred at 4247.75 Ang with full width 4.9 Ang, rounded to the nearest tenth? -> -0.3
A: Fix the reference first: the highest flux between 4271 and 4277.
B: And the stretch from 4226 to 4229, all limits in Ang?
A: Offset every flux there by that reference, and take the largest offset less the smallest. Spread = 0.62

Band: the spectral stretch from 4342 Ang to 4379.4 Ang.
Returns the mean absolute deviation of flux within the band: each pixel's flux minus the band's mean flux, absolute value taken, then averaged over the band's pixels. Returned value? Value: 0.34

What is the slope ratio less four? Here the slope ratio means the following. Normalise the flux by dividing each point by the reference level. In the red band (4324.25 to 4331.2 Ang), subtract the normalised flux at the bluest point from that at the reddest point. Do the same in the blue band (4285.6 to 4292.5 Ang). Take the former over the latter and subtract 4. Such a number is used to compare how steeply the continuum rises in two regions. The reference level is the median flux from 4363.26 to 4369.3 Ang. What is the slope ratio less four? -5.3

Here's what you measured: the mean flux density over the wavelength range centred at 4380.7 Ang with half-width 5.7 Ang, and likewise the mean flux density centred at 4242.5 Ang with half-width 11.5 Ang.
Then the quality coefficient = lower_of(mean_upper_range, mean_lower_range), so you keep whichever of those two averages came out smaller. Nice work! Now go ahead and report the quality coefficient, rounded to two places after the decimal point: 6.90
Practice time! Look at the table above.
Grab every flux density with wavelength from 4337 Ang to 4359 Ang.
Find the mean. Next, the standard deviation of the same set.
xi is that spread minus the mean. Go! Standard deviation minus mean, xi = -7.5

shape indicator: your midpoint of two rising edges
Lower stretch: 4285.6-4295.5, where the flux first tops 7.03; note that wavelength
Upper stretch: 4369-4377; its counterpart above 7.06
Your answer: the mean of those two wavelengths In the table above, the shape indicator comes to 4328.9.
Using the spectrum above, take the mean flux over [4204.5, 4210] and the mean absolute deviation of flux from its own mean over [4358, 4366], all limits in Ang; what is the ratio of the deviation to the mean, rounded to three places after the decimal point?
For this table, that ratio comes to 0.020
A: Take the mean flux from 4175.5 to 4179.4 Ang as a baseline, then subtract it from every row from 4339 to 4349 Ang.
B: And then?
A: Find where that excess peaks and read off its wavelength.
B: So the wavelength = 4340.71 Ang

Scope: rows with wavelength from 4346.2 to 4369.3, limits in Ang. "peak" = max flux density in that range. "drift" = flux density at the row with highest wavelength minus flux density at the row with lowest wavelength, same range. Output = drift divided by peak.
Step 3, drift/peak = -0.019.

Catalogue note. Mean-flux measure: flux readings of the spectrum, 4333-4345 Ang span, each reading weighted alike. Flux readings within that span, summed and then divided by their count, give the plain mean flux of 8.05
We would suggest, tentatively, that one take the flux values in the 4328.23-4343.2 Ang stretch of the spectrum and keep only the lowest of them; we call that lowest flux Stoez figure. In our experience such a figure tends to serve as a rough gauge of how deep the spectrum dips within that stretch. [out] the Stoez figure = 7.202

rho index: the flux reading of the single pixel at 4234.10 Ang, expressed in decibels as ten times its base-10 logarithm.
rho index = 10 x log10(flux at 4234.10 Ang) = 8.22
